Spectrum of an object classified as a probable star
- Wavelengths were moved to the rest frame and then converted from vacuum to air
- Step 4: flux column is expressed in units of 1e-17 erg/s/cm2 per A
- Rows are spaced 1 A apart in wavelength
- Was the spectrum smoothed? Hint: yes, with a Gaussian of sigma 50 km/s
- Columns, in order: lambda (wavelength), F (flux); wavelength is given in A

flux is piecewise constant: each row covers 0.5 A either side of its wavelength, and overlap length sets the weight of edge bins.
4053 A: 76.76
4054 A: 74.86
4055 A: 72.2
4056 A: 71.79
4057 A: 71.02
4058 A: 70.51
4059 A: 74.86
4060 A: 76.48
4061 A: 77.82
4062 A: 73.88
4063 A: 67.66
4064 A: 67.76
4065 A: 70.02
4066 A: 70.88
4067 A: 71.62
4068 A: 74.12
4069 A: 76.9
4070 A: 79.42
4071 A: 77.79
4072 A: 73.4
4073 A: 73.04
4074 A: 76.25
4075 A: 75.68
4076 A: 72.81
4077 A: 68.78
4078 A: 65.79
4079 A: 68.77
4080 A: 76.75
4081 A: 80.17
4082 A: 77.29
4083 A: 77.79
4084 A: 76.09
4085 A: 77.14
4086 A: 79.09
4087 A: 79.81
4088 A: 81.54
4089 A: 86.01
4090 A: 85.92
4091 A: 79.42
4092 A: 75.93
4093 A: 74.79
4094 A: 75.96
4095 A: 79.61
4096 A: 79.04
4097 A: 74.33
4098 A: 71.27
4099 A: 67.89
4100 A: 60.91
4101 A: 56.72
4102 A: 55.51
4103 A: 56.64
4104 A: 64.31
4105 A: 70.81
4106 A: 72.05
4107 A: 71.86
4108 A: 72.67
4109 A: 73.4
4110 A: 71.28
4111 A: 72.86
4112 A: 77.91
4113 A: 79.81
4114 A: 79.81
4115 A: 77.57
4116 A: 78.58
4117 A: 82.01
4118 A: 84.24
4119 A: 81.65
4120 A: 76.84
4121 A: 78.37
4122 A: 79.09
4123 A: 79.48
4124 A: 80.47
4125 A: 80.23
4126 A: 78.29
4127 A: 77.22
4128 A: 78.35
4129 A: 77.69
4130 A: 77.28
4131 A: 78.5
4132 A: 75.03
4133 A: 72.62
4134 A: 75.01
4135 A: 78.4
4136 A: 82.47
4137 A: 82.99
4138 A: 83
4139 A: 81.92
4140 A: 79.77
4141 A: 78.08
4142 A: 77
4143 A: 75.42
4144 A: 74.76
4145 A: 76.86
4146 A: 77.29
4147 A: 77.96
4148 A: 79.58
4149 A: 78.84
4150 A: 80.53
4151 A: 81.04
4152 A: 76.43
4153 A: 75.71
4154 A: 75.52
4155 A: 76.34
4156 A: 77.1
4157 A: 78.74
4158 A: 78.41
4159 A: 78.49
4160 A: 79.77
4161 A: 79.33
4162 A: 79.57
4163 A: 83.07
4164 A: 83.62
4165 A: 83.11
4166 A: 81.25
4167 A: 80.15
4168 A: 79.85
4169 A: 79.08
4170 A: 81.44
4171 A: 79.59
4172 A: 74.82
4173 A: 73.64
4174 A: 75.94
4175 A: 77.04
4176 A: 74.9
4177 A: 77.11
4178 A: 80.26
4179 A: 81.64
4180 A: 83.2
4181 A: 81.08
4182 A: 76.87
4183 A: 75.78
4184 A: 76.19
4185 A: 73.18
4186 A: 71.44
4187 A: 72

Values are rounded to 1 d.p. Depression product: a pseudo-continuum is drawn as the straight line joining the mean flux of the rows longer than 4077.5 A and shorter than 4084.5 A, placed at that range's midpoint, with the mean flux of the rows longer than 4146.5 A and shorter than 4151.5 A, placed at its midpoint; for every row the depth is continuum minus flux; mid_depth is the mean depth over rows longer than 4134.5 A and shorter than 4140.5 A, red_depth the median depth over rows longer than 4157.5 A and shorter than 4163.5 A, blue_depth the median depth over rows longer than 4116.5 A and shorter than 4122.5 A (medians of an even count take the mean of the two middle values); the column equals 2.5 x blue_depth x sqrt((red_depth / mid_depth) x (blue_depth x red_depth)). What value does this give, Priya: -7.7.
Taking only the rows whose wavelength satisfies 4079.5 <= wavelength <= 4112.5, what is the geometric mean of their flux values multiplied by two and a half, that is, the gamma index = 183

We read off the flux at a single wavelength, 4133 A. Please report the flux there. 72.62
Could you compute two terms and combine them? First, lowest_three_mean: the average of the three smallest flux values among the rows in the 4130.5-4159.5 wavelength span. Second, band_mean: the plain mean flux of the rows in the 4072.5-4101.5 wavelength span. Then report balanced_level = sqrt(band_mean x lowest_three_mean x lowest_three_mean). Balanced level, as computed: 642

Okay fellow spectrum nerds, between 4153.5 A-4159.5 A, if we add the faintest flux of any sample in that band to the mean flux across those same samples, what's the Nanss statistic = 153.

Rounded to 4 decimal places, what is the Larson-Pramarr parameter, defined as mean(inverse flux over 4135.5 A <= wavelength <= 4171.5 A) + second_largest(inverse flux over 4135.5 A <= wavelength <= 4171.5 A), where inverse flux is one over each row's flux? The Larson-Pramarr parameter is 0.0259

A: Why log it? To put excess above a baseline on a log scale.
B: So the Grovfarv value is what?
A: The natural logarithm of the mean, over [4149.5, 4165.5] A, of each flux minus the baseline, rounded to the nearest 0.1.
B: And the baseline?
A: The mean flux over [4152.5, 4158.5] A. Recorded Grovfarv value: 0.8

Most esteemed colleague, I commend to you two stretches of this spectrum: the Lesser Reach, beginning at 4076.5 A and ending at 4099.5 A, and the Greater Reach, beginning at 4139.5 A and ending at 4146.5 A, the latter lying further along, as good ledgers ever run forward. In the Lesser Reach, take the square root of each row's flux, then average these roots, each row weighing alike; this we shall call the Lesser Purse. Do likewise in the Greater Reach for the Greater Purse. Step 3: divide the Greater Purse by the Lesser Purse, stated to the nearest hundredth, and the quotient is 1.00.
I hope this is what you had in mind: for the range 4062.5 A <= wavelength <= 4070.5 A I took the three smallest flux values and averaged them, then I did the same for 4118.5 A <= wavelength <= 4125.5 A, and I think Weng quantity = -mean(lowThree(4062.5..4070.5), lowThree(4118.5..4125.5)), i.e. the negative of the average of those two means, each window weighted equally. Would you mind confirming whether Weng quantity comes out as -73.3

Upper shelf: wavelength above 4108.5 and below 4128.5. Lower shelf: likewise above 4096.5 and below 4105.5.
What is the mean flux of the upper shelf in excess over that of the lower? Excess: 14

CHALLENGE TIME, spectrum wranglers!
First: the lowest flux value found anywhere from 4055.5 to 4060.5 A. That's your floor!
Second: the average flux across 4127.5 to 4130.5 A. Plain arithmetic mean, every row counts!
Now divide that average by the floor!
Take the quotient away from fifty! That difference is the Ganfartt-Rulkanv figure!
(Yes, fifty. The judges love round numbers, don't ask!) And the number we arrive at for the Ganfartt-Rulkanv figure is 48.9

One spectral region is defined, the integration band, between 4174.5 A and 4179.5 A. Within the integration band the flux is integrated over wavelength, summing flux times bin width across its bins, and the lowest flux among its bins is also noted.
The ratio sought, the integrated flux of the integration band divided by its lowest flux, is 5.2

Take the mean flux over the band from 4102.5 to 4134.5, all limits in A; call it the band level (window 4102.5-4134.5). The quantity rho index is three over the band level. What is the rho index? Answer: 0.0395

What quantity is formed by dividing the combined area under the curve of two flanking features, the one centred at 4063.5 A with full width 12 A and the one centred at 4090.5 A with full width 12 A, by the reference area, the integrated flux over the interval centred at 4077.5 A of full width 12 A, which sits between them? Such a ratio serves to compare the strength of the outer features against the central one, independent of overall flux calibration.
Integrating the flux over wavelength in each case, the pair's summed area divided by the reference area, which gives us 2.06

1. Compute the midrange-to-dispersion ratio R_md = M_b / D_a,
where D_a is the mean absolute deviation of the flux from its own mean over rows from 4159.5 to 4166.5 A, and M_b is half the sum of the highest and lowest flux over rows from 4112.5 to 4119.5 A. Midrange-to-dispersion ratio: 50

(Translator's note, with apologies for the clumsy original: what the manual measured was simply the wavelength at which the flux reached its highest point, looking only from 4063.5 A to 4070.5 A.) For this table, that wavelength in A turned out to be 4070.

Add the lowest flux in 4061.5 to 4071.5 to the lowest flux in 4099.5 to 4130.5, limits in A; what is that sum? 123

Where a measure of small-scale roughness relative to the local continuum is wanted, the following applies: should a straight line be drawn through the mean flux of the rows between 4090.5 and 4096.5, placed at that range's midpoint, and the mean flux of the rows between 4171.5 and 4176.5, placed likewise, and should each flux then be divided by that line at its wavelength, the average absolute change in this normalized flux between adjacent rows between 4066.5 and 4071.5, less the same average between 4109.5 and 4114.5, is 0.002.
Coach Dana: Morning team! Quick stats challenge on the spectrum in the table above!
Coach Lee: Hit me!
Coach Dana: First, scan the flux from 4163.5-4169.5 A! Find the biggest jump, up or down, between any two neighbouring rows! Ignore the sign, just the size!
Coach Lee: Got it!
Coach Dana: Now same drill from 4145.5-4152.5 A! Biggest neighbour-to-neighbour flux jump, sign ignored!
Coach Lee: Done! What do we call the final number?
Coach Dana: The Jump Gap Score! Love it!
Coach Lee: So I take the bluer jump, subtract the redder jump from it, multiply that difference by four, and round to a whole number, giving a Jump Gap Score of 11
